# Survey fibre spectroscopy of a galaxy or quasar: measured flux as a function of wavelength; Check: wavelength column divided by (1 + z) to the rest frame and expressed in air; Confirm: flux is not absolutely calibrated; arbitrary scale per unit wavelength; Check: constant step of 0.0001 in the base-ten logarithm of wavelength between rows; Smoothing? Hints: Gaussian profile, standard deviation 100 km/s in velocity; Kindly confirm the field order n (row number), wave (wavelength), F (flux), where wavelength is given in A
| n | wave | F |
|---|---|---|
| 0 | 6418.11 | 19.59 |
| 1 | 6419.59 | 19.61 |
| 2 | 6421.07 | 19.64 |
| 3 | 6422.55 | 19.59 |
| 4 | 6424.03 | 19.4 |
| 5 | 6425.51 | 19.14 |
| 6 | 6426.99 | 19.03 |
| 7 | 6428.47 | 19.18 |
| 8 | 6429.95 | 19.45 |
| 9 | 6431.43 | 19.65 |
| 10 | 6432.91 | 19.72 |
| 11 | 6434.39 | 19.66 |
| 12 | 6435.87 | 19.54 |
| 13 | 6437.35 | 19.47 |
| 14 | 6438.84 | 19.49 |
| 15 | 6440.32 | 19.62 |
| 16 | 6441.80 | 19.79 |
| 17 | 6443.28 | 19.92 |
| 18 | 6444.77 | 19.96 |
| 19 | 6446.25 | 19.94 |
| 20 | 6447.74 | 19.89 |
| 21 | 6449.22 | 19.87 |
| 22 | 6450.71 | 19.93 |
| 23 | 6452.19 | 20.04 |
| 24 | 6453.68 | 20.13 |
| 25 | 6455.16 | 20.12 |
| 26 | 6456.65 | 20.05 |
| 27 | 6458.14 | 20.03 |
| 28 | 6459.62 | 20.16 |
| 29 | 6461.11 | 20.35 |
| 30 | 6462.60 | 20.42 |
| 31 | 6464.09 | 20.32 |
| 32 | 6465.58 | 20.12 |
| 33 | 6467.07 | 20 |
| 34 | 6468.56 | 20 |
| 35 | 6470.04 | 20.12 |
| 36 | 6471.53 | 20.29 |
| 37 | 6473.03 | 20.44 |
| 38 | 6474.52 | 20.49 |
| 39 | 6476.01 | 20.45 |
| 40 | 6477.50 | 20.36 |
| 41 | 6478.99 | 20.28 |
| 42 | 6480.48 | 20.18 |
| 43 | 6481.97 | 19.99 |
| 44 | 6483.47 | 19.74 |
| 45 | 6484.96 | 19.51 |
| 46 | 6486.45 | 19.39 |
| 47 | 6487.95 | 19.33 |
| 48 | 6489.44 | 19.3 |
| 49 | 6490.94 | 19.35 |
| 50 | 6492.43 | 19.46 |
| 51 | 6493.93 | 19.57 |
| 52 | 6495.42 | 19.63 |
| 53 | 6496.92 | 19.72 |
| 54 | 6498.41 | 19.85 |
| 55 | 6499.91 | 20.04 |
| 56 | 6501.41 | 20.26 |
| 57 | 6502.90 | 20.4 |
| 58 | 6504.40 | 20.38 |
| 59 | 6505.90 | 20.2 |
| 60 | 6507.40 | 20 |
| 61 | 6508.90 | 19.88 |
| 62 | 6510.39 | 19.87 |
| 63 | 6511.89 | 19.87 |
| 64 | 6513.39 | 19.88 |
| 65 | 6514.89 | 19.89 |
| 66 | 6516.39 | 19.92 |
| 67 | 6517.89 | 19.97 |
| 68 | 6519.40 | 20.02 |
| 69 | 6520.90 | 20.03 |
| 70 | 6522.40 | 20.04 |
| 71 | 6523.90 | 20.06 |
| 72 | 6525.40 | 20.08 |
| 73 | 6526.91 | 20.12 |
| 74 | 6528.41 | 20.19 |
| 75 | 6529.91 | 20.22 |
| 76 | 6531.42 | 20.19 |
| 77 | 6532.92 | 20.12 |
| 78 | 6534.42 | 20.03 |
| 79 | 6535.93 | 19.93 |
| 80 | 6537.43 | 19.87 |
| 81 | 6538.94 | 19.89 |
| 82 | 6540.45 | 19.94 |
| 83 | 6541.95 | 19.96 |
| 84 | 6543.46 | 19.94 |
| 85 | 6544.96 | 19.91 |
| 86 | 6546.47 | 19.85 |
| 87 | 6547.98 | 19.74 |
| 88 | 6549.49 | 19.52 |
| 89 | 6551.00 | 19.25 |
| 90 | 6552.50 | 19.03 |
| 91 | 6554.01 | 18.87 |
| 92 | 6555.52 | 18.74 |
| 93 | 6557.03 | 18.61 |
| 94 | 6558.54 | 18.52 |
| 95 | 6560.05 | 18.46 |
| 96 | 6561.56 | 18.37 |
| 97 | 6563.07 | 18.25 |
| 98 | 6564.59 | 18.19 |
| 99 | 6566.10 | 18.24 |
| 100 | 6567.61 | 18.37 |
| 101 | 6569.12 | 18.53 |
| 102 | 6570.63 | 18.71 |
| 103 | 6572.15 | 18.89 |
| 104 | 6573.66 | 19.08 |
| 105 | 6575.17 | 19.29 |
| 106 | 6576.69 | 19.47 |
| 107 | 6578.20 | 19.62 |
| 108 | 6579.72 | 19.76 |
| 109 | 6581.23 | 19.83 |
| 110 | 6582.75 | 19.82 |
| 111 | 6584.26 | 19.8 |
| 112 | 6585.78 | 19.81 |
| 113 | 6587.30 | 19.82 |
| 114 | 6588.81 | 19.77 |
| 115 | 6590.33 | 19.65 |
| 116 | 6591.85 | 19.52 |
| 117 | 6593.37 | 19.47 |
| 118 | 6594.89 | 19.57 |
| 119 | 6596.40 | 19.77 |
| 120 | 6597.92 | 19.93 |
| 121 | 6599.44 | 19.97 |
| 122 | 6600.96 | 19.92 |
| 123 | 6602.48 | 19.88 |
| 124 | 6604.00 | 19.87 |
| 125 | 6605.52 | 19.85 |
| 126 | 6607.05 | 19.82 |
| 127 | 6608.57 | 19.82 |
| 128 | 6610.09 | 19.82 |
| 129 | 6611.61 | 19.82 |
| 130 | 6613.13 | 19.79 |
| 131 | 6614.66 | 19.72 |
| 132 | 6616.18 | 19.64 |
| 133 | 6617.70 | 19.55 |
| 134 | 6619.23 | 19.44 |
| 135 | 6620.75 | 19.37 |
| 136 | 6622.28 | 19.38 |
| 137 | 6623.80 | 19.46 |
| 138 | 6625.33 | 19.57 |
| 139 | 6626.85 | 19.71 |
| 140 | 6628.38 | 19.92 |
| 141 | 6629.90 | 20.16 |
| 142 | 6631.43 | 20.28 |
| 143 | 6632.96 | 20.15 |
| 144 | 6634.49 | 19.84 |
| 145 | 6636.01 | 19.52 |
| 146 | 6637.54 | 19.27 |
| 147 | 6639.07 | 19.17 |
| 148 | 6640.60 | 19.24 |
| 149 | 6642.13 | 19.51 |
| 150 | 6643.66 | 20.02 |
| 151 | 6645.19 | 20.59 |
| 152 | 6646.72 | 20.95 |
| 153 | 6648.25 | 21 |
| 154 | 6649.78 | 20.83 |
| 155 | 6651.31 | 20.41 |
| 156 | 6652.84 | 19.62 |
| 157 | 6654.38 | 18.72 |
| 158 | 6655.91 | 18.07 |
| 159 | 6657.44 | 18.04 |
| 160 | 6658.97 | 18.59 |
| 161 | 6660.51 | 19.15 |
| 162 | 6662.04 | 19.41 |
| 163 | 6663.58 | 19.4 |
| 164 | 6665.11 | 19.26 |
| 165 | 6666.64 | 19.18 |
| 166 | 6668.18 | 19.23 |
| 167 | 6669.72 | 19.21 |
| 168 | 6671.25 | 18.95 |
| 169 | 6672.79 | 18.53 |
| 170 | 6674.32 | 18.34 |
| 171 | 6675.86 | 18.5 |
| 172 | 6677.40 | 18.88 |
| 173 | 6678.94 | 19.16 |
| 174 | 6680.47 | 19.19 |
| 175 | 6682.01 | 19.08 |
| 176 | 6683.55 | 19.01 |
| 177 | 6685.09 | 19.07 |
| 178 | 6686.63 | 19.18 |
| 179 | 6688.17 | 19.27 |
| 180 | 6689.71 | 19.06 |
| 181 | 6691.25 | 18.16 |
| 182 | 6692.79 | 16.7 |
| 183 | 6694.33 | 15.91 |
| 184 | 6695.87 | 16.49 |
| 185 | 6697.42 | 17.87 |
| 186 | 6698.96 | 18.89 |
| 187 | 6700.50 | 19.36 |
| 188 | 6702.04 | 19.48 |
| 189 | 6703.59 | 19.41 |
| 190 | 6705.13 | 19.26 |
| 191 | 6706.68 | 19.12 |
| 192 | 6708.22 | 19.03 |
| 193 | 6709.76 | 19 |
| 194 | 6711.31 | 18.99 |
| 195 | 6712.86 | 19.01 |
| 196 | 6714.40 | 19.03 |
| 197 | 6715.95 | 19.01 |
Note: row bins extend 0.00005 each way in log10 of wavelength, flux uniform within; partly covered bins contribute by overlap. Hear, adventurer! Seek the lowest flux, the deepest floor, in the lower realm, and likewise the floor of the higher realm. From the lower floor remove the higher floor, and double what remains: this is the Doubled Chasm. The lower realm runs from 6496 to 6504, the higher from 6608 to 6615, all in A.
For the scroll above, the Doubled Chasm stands 0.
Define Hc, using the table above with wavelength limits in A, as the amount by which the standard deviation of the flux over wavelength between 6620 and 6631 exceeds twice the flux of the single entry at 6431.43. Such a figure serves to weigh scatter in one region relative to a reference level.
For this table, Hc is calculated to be -39.0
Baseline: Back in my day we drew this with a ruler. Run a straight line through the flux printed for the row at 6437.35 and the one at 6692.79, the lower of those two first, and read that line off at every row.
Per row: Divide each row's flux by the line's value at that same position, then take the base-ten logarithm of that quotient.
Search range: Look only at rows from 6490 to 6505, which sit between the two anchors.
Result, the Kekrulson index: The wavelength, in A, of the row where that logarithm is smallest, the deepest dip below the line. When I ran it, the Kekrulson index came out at 6490.94 A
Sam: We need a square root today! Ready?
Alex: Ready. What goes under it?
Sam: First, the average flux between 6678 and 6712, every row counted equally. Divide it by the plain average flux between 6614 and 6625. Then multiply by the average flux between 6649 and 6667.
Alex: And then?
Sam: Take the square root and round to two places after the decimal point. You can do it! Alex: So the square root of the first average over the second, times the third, 4.29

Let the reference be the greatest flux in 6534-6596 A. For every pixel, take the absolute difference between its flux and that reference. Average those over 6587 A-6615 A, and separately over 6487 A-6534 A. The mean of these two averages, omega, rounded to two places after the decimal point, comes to 0.24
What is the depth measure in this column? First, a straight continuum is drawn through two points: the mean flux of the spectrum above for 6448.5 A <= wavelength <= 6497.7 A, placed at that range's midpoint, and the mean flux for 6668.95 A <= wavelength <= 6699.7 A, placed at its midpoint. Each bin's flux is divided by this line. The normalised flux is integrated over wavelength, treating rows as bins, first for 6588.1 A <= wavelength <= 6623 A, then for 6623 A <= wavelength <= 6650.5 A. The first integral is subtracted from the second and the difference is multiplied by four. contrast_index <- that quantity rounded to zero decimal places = -28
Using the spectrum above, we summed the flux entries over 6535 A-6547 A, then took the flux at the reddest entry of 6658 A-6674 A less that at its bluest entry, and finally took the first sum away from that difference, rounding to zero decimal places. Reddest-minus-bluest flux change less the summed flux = -159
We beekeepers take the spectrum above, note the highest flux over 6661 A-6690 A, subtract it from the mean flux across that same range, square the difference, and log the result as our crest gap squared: 0.13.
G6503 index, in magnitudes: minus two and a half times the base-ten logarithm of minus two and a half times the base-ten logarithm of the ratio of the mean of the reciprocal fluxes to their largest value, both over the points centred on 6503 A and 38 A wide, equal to 3.84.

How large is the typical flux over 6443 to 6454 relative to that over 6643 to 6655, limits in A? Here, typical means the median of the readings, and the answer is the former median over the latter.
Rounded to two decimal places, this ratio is 0.97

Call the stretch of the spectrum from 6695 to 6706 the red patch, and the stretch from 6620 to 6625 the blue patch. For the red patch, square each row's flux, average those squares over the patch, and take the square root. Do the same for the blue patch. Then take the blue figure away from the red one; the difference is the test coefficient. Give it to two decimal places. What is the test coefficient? -0.69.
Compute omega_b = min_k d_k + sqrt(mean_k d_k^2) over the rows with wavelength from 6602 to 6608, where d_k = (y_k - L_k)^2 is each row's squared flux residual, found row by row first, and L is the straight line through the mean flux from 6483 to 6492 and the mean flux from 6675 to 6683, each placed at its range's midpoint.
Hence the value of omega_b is 1.0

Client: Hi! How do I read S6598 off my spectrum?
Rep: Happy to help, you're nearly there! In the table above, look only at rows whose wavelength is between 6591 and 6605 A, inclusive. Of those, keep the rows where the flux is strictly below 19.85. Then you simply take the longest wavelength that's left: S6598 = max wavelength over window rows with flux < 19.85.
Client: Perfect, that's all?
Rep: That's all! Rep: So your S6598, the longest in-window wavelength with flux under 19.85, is 6596.40 A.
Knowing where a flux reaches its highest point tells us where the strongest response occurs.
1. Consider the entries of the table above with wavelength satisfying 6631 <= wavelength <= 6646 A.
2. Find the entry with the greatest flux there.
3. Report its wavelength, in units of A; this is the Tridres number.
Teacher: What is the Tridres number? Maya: 6645.19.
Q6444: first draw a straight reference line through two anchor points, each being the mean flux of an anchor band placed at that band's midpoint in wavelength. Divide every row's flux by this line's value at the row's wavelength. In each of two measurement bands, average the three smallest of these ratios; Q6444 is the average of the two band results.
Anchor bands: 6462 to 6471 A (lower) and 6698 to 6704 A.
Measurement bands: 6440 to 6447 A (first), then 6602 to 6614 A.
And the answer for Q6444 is 0.993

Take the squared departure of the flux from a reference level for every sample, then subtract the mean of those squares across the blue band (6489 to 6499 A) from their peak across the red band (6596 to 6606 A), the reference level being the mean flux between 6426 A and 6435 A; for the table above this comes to 0.2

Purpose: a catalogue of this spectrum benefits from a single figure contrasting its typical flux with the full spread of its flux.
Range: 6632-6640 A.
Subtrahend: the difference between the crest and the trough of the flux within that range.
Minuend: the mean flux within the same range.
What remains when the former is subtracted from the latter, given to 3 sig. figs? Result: 18.6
